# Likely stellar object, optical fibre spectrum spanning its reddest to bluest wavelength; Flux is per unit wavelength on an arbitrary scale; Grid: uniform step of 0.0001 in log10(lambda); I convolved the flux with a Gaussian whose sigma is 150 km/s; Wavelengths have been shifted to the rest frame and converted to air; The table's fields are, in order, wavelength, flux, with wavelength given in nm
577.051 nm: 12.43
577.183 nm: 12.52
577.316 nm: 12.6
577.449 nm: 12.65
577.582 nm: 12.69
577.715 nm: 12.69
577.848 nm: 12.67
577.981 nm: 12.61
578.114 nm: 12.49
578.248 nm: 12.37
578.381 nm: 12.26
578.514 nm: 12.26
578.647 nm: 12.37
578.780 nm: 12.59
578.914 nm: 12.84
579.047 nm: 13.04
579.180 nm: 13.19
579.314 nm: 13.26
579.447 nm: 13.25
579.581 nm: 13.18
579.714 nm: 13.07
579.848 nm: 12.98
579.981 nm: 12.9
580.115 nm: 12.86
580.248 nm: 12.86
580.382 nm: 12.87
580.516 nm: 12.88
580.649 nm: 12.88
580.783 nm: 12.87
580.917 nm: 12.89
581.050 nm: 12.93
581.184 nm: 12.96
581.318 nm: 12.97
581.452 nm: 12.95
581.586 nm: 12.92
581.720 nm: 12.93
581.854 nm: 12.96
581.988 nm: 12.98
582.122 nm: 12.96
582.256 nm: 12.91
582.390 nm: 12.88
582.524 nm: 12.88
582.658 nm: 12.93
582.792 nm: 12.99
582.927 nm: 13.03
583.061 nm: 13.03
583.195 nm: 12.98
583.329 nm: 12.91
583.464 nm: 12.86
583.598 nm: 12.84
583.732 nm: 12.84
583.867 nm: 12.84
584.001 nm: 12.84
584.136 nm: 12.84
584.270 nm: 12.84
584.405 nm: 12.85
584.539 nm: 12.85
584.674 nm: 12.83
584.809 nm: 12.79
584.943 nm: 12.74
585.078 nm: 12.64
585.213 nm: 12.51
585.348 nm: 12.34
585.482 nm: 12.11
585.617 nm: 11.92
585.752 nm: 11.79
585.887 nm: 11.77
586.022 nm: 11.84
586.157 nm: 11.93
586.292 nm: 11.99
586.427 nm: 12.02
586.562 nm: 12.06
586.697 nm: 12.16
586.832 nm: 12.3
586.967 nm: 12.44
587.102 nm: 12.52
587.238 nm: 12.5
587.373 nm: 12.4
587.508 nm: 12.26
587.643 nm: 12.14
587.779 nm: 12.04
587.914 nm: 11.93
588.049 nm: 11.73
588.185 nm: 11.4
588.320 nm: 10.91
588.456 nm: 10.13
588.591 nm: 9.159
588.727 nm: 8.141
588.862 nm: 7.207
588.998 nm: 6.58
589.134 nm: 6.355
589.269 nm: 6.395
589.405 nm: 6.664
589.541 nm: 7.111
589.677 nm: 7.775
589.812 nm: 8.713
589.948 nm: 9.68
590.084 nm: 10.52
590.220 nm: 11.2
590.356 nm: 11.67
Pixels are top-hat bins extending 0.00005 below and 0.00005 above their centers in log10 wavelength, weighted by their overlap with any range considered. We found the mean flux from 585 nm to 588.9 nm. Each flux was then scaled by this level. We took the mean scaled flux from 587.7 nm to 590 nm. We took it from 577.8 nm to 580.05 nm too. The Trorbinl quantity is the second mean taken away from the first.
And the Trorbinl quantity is -0.33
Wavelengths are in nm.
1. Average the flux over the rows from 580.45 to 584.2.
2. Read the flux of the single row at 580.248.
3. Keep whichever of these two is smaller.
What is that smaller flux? 12.9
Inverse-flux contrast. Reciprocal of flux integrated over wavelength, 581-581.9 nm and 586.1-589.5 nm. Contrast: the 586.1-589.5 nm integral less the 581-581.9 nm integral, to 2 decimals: 0.27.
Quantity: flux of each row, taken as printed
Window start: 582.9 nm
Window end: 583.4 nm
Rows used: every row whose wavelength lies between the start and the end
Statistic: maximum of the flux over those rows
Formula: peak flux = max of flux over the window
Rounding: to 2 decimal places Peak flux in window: 13.03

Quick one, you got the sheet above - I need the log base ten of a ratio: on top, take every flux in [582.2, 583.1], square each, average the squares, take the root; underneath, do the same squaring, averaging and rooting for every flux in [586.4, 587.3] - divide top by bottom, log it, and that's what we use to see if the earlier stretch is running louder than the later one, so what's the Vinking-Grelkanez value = 0.023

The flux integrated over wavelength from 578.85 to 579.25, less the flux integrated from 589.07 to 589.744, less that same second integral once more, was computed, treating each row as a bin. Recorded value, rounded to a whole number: -4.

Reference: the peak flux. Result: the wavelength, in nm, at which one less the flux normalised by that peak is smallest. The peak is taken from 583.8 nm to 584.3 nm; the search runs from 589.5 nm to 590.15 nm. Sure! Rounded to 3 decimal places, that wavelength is 590.084 nm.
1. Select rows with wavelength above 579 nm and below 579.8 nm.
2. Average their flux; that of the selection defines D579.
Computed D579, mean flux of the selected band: 13.2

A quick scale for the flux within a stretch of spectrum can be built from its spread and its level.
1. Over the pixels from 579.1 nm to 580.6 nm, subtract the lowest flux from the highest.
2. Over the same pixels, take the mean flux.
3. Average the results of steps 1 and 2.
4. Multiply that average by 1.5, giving 10.1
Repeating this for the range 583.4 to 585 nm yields 9.7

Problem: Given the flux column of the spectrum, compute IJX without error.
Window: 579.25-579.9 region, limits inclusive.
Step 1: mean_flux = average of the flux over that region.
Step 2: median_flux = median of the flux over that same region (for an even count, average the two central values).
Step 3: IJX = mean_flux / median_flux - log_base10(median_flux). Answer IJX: -0.122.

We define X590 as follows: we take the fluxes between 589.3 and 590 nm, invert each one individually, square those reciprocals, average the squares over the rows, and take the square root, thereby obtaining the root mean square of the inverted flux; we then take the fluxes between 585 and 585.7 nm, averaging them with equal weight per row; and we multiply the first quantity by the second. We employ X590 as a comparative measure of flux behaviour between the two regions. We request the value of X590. 1.58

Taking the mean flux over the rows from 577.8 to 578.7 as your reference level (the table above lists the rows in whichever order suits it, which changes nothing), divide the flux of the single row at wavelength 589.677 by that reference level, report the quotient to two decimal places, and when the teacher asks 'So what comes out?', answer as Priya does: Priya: 0.63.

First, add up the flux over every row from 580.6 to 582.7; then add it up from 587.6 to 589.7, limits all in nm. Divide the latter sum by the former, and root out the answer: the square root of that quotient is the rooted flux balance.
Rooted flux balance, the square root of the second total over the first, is 0.84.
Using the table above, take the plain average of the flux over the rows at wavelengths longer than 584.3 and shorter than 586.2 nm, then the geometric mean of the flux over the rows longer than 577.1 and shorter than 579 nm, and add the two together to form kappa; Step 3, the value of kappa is 24.9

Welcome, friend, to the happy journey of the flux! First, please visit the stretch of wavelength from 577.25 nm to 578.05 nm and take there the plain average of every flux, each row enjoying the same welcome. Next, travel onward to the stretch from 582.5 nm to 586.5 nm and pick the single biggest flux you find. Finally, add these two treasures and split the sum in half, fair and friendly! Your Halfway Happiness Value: 12.8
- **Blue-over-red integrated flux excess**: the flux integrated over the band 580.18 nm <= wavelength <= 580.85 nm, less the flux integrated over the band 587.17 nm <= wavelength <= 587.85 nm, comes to 0.3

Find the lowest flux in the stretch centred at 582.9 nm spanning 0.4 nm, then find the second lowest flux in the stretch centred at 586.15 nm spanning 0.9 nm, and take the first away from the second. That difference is -1.2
